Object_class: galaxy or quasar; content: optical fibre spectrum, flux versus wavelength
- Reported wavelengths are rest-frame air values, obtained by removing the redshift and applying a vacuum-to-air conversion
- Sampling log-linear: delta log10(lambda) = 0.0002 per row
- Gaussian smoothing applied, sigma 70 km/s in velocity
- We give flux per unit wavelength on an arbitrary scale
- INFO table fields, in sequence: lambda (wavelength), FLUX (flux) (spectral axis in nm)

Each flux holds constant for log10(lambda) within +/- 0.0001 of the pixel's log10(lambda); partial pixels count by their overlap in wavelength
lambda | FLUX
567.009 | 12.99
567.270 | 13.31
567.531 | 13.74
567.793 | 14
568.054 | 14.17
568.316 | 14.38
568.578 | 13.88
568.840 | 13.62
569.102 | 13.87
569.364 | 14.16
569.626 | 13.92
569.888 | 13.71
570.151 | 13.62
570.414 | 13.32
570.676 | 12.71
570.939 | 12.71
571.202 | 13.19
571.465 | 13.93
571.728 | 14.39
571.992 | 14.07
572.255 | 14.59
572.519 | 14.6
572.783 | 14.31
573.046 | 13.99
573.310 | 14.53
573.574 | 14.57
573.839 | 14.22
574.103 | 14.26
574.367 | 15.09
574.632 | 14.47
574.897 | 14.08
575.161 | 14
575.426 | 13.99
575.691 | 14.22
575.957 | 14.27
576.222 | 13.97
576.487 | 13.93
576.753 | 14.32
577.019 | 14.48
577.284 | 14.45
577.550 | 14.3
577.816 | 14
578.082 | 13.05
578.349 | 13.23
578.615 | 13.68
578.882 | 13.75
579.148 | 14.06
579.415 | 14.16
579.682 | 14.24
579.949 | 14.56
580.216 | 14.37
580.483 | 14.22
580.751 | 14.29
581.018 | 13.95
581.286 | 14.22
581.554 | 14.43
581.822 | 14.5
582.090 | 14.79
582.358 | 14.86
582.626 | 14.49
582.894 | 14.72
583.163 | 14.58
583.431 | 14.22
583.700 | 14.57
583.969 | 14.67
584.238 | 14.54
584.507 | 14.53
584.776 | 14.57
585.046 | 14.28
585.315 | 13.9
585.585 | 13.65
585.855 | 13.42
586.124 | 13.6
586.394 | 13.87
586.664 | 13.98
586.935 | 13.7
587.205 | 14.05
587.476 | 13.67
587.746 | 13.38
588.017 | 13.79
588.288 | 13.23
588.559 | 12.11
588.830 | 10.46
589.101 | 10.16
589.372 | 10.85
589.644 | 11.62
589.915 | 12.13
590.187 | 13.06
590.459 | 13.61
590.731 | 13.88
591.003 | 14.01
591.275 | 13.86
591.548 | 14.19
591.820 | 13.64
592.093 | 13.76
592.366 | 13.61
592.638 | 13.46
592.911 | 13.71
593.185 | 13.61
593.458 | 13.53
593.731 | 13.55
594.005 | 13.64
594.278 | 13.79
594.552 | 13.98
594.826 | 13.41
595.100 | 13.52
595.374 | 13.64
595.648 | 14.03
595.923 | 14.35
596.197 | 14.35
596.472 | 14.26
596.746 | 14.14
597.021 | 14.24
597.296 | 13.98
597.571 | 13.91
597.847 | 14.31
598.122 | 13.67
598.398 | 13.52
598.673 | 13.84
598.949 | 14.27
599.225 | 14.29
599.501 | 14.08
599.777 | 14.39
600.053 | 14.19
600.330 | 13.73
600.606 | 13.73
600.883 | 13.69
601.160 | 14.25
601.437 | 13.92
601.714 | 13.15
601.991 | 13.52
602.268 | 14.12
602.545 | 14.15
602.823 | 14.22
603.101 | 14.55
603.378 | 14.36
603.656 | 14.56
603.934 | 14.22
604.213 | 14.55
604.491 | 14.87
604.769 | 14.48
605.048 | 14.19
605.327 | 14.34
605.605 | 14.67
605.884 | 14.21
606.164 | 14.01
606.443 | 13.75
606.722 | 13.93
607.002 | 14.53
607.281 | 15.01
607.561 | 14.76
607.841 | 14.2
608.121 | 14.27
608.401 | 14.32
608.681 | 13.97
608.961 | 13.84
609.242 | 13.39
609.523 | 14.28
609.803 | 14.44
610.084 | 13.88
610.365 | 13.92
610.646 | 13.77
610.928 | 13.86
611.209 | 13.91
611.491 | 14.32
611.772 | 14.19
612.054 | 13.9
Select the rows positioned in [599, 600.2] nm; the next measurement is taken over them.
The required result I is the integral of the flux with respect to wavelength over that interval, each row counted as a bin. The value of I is 17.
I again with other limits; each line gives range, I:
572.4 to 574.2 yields 26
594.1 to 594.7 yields 8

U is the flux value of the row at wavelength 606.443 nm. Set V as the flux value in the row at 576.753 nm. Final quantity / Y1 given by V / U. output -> 1.04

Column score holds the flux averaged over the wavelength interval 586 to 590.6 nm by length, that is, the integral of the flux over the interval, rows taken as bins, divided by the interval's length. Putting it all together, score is 12.78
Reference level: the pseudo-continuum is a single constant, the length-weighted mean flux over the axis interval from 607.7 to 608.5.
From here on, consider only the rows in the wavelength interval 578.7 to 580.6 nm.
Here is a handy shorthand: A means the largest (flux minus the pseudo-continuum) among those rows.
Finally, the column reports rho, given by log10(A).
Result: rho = -0.52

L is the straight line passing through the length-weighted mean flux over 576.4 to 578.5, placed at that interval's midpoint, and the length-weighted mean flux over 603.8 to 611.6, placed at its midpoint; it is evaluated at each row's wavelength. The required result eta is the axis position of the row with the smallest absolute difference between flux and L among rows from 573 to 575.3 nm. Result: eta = 575.161 nm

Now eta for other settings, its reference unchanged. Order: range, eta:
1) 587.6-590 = 588.017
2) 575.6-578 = 576.222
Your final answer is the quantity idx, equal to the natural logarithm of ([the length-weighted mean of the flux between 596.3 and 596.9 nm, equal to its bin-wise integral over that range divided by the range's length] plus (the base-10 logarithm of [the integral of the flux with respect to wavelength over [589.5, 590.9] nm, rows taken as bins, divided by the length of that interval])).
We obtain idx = 2.73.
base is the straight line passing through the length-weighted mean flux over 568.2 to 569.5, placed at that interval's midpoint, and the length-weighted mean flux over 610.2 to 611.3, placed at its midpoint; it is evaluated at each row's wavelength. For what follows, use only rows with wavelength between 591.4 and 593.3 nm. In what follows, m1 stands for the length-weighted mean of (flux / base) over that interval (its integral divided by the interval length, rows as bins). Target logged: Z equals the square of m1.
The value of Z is 0.97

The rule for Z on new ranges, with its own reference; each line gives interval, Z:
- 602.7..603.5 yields 1.07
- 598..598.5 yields 0.96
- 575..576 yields 1.02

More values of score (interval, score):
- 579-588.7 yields 14.11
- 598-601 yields 13.95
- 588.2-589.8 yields 11.37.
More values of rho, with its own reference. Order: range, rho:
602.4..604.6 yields -0.21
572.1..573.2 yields -0.47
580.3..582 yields -0.62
